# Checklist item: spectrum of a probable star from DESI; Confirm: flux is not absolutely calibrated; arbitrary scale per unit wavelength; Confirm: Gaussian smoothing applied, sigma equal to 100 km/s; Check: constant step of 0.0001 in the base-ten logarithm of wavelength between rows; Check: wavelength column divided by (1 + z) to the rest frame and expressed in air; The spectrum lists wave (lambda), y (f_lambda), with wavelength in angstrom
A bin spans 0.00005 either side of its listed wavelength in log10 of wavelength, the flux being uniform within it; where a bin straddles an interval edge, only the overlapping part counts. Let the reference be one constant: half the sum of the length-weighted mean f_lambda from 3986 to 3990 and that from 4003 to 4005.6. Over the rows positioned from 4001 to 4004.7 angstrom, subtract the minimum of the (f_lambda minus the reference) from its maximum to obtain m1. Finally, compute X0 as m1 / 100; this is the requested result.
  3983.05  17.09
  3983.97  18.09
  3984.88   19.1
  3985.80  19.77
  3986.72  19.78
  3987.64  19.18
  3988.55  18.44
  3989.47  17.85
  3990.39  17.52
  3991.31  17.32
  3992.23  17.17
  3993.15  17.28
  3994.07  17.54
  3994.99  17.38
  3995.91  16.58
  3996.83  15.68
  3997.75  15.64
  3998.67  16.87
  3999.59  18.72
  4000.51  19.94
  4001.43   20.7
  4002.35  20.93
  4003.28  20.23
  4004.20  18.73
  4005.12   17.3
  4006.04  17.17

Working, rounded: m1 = 2.2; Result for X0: 0.022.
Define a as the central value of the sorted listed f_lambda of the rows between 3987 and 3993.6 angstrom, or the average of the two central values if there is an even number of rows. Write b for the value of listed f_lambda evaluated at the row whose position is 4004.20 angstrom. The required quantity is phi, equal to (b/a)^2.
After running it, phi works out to 1.14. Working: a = 17.5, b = 18.73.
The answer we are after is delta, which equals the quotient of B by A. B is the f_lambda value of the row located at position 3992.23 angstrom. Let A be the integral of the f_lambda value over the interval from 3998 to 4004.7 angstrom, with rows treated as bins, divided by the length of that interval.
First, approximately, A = 19.3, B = 17.17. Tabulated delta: 0.89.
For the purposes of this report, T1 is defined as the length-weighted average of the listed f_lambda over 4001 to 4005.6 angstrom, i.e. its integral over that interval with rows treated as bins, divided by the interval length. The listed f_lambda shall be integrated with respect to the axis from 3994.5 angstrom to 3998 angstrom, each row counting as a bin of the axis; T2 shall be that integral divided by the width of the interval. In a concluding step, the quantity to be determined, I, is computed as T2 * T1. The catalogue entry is 320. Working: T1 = 19.6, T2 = 16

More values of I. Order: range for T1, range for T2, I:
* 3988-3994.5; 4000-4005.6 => 346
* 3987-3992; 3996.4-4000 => 302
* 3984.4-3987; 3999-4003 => 390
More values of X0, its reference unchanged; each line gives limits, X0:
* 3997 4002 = 0.051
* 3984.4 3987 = 0.007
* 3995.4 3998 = 0.009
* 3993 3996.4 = 0.010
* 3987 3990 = 0.013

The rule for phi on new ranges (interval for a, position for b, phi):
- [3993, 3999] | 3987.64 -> 1.29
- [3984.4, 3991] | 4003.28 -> 1.12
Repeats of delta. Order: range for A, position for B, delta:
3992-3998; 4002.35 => 1.25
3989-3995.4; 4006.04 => 0.99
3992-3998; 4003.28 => 1.21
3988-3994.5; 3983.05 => 0.97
